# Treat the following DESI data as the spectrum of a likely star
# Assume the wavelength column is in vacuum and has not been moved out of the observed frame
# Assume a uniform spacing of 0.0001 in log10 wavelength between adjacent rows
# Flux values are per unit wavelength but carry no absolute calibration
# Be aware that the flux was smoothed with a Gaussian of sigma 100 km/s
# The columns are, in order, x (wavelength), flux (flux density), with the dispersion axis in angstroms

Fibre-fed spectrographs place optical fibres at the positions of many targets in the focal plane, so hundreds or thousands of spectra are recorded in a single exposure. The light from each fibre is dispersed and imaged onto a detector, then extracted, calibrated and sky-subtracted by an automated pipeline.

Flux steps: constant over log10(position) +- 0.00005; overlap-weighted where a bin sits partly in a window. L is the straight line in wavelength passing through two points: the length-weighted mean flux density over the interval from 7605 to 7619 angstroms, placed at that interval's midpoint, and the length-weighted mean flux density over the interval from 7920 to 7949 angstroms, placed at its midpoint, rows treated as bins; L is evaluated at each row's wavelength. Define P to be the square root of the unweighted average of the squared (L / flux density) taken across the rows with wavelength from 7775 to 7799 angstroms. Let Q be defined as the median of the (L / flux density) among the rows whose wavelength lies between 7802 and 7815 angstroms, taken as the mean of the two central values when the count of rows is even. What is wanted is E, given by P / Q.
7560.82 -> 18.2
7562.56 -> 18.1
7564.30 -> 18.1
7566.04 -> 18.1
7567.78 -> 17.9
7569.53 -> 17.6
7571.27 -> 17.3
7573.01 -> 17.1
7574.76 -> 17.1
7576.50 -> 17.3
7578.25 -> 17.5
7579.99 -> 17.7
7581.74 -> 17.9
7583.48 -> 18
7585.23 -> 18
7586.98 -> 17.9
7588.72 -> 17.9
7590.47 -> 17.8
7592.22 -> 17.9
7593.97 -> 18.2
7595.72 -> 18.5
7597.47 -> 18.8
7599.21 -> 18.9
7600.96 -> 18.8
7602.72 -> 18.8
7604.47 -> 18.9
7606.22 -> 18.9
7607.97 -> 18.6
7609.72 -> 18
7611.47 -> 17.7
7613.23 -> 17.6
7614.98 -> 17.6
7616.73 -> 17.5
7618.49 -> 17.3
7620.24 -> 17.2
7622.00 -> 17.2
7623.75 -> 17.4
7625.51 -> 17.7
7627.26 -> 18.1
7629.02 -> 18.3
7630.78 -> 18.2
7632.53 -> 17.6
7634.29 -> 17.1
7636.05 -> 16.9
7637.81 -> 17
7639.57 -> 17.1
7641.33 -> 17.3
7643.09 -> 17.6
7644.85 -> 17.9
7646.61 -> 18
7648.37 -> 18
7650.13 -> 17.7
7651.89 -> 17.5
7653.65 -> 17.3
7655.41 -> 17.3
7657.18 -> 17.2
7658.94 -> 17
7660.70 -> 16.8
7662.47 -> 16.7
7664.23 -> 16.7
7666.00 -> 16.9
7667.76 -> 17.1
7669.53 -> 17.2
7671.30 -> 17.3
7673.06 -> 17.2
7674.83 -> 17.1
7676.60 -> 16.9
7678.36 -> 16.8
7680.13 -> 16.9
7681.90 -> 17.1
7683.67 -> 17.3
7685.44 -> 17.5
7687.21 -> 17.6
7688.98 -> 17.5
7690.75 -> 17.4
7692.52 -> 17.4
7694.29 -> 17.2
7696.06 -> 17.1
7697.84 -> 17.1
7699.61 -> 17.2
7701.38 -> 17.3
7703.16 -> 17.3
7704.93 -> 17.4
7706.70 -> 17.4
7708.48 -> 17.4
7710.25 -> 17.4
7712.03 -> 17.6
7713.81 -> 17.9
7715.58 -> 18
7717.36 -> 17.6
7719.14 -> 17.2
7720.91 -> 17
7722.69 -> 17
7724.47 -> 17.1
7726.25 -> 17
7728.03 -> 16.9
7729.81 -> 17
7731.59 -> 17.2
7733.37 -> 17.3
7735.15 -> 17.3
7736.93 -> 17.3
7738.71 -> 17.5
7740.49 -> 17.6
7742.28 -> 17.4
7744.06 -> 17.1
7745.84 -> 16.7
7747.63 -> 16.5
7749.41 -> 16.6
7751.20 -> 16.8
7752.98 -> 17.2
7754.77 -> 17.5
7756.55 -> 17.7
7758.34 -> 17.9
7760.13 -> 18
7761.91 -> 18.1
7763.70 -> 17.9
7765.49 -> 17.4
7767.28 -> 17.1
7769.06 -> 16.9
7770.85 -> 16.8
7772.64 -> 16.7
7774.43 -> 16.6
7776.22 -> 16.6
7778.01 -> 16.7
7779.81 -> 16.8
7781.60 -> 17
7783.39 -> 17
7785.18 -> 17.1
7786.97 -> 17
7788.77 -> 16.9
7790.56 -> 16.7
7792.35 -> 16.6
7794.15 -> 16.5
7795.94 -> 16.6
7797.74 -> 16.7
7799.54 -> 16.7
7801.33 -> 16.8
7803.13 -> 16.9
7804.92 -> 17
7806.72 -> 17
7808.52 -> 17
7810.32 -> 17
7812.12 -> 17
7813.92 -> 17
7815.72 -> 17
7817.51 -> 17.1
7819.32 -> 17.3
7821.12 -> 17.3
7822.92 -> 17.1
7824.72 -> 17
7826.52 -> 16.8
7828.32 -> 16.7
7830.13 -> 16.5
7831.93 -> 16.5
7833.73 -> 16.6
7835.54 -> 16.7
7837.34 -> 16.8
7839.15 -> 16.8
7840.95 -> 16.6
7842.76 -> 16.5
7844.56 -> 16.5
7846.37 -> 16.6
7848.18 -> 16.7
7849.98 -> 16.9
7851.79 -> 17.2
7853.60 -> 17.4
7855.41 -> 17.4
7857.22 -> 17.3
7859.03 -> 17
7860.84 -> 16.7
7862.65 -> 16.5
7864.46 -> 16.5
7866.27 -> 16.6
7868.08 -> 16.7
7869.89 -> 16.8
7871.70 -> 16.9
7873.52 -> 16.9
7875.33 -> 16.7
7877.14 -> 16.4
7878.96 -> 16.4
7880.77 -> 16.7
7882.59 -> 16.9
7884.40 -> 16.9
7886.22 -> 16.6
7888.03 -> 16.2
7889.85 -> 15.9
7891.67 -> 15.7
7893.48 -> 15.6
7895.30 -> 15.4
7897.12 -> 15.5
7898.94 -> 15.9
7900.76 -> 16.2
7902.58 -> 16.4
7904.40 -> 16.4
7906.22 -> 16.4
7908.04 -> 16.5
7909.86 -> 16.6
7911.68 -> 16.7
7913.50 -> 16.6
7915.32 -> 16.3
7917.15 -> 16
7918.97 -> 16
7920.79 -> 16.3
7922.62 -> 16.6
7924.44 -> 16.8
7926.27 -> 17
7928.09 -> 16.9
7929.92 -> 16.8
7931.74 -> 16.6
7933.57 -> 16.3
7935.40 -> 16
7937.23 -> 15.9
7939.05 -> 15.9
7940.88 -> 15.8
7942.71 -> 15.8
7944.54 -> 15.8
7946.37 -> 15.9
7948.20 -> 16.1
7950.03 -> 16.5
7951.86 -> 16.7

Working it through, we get 1.020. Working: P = 1.015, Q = 1.00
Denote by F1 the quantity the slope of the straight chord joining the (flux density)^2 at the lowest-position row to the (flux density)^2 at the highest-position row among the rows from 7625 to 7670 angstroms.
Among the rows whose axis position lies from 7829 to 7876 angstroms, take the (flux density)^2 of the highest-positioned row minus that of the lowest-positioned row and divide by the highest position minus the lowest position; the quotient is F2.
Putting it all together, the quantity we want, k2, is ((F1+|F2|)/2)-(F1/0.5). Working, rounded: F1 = -0.40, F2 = 0.1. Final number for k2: 0.7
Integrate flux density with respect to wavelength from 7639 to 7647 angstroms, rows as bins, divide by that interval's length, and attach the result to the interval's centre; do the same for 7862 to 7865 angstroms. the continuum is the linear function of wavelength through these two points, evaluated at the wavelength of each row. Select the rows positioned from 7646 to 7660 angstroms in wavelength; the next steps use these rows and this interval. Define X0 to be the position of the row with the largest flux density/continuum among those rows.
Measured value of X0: 7648.37 angstroms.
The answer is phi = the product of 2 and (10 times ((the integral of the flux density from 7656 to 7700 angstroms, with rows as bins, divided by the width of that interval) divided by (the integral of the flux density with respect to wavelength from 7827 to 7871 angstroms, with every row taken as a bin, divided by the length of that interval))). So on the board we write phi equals 20.4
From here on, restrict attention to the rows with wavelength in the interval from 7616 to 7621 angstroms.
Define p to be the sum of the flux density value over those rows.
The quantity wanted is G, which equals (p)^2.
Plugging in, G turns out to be 2704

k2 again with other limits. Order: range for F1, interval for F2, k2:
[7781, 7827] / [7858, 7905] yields 0.4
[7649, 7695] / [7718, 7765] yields 0.9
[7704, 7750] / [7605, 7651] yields 1.4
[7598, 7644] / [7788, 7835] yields 1.7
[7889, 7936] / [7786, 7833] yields 0.1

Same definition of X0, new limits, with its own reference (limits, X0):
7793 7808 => 7806.72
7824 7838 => 7824.72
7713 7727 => 7715.58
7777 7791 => 7785.18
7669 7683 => 7671.30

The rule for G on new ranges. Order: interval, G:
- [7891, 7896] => 2181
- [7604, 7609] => 3181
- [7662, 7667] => 2530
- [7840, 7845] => 2460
